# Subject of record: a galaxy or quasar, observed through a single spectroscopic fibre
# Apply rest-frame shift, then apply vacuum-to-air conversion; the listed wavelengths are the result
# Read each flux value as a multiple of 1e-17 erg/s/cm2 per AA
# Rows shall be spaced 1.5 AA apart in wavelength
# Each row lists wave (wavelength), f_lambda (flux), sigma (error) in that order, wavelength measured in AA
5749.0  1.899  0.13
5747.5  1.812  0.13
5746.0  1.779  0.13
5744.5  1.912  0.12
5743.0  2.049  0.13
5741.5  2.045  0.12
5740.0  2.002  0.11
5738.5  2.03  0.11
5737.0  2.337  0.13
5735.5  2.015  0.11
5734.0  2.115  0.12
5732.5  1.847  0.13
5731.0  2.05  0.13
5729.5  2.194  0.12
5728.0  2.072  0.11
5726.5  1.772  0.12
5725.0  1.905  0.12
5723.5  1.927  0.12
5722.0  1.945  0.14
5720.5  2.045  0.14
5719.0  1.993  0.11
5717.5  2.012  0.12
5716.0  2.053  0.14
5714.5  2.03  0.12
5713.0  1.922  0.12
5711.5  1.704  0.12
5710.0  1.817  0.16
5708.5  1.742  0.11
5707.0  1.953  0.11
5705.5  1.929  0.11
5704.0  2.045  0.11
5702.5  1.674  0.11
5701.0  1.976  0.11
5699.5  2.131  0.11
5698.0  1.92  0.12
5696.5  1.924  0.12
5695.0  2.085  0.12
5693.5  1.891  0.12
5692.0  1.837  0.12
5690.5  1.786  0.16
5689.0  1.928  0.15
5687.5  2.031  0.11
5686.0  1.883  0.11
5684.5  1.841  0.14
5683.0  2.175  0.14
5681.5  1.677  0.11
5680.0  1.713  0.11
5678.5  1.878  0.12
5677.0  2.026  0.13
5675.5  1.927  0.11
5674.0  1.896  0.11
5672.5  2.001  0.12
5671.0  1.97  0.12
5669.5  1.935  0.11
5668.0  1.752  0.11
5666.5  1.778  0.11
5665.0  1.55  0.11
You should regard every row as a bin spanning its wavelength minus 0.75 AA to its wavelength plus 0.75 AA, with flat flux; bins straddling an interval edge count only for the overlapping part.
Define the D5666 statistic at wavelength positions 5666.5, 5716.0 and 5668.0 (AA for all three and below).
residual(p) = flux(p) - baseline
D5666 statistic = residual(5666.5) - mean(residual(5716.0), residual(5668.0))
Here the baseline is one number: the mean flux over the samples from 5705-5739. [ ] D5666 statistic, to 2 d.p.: -0.12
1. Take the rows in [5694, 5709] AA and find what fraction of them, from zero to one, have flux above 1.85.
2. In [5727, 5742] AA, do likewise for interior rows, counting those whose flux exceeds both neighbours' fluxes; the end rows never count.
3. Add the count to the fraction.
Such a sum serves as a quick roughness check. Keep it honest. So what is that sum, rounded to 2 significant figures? 3.8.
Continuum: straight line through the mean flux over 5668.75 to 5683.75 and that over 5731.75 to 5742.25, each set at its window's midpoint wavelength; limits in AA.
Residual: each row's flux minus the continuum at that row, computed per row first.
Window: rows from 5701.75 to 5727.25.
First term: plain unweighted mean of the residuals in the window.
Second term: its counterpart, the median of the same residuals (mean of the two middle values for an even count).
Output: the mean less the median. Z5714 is -0.018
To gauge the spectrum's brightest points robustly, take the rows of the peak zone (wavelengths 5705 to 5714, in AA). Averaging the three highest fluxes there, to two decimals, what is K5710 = 1.93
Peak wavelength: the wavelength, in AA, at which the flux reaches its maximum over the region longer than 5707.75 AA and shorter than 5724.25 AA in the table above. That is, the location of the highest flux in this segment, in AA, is 5716.0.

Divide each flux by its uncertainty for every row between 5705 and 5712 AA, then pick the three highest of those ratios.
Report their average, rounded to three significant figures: 17.0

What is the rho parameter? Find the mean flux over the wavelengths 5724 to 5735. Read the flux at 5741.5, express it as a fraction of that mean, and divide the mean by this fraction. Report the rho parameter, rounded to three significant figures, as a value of 1.94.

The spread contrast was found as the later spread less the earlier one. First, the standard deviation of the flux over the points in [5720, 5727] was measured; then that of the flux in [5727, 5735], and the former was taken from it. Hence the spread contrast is 0.03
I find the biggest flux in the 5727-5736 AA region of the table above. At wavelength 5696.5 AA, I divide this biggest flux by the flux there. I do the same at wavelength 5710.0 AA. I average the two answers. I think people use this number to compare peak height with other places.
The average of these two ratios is 1.17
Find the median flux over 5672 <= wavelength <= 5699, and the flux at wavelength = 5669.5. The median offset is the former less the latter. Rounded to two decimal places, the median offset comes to -0.03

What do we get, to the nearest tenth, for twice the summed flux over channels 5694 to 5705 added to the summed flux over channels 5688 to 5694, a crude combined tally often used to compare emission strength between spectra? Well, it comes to 35.0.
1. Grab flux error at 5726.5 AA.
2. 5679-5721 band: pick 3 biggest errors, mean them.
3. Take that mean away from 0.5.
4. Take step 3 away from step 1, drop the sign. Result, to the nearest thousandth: 0.223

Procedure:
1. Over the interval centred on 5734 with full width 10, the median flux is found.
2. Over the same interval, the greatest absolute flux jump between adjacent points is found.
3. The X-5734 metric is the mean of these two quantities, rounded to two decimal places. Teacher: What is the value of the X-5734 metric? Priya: 1.19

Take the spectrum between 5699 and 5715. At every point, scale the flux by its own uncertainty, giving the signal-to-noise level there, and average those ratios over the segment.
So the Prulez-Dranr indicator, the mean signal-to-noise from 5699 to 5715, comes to 16.4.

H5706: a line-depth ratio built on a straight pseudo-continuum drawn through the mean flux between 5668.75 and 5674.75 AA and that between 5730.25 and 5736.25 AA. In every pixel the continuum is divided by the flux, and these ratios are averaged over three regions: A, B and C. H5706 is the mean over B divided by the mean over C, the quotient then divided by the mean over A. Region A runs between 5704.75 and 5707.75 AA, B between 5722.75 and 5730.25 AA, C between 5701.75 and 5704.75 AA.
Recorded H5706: 0.93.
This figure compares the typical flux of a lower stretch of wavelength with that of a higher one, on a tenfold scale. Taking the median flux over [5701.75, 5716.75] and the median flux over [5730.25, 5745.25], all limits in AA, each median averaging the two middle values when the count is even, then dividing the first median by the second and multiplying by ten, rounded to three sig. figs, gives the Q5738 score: 9.45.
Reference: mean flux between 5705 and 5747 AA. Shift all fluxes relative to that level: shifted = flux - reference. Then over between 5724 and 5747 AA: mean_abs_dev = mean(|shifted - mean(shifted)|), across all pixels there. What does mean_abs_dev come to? 0.111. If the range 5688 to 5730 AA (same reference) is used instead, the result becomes 0.097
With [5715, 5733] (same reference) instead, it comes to 0.088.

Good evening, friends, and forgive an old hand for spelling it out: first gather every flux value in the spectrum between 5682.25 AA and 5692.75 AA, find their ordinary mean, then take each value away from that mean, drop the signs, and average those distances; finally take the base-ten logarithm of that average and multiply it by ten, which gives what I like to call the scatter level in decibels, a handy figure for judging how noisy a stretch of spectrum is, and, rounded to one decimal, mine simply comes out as -9.9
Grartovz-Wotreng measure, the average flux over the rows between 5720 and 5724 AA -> 1.97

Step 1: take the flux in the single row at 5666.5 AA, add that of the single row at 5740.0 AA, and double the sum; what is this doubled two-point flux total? 7.6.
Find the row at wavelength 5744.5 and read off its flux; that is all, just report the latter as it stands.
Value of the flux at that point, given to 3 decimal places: 1.912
